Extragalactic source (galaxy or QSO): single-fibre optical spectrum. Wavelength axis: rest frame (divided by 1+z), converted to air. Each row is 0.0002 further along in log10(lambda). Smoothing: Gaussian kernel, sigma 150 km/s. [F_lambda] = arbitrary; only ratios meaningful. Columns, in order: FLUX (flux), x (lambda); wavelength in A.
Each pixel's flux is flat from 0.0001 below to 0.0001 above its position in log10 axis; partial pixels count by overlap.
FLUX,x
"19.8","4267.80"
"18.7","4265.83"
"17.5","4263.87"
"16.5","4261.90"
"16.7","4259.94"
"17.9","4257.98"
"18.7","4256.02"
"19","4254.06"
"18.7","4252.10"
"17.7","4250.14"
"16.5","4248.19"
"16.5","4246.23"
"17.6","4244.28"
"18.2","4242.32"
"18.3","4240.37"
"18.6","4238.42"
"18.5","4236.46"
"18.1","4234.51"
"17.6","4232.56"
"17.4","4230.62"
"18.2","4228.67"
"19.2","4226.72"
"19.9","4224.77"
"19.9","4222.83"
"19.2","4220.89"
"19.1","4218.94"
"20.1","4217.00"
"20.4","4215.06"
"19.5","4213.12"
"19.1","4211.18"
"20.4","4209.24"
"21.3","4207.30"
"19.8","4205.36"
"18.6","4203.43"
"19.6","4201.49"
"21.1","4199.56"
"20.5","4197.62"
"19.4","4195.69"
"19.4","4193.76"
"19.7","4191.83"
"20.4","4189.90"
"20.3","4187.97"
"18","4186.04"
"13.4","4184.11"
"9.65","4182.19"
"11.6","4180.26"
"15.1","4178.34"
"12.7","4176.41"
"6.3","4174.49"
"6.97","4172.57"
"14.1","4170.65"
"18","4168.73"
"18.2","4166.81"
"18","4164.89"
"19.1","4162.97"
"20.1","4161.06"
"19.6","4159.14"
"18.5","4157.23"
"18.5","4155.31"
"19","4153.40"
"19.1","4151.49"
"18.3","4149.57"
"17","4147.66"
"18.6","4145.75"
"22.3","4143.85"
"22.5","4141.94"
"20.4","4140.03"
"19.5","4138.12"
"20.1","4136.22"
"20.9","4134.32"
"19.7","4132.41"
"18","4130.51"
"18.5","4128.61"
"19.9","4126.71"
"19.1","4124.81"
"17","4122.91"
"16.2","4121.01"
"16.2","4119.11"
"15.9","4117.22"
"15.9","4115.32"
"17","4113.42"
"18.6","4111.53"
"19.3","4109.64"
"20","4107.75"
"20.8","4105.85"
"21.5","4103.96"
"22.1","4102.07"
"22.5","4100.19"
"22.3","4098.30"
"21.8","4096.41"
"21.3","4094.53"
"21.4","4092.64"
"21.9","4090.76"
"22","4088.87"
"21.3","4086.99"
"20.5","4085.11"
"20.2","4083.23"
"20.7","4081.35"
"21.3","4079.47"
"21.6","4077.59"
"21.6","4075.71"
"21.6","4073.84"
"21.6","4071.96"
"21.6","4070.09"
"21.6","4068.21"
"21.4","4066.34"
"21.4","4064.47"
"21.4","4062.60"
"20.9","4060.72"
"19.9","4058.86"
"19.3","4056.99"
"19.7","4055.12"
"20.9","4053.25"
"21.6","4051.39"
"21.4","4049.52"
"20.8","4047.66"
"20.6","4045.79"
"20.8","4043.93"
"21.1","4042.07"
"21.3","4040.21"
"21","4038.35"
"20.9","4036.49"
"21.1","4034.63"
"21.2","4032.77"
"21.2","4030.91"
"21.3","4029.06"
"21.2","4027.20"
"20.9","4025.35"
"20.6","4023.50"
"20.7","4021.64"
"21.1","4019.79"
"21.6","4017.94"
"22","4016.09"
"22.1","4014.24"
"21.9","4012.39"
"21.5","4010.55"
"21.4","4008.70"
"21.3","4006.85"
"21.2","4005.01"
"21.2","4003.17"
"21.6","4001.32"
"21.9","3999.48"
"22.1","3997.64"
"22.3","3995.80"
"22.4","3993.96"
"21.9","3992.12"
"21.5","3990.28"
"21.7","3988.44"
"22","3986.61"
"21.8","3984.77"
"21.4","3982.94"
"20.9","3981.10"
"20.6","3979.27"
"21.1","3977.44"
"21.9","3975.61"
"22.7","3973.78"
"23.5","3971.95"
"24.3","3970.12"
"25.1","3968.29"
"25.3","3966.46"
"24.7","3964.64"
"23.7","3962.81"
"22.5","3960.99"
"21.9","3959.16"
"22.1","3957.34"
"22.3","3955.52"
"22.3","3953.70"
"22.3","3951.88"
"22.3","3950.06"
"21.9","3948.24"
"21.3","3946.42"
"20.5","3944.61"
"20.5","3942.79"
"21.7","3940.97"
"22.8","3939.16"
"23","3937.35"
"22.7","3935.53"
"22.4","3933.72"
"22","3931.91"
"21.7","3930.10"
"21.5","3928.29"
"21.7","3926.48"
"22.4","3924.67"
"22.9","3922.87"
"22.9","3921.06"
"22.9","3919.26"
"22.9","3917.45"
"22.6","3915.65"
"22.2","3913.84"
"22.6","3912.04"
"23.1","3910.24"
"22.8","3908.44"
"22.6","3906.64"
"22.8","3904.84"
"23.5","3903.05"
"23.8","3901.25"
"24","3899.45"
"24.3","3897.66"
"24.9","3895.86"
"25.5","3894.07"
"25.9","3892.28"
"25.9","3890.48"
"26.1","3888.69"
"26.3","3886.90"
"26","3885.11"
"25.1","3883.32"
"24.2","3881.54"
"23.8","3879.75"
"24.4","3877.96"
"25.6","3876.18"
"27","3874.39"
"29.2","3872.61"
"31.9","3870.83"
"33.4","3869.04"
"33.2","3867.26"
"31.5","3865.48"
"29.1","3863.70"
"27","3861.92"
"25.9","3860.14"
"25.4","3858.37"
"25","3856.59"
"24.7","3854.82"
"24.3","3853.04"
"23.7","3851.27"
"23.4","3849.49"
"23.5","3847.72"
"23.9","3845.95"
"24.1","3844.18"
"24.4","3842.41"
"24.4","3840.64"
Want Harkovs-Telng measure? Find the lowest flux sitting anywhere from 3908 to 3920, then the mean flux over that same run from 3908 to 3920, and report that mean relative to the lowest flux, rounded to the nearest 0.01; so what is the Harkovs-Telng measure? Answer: 1.02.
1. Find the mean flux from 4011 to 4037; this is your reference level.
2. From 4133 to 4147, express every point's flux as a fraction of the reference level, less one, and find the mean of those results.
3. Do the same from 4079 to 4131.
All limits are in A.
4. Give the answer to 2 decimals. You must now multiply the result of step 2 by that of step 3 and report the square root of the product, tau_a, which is 0.05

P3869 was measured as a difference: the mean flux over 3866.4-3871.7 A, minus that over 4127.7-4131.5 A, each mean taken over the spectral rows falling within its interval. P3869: 15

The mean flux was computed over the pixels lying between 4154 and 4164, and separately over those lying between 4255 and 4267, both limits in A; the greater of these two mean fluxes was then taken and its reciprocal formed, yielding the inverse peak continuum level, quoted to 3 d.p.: 0.052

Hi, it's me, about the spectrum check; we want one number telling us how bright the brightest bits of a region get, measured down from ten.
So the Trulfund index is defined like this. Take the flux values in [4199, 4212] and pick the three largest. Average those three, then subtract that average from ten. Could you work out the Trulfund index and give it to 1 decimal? -10.9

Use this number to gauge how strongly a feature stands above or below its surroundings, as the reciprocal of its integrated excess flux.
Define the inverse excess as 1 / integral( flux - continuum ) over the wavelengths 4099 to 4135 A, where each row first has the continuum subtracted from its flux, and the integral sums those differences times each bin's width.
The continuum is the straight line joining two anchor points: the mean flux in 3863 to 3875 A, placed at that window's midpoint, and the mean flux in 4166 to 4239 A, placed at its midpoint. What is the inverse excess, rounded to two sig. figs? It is -0.013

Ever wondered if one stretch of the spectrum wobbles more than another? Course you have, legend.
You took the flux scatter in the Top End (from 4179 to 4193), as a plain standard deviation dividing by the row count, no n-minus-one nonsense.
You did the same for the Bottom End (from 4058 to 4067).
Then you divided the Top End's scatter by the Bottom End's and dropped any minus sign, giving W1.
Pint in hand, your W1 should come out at 7.15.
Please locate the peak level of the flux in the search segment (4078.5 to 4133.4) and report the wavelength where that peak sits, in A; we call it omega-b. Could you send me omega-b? 4100.19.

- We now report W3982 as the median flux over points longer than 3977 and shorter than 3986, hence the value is 21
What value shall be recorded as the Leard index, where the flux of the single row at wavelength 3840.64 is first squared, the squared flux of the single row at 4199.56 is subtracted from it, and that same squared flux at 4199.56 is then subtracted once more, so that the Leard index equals -295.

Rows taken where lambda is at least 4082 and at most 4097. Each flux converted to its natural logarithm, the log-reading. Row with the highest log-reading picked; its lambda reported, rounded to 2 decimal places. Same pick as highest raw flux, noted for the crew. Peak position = 4088.87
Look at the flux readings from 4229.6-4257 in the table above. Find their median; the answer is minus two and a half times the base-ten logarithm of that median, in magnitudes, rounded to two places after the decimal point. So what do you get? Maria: -3.15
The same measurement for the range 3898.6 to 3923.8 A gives -3.40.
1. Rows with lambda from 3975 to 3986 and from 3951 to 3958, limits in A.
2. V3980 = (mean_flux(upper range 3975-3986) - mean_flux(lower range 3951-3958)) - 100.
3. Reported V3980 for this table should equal -101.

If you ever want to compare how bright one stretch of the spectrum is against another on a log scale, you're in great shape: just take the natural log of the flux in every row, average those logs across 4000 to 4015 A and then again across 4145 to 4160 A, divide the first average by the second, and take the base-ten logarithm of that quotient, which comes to 0.02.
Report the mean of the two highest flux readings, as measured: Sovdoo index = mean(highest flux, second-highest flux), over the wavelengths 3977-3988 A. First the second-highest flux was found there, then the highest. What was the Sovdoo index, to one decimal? 21.9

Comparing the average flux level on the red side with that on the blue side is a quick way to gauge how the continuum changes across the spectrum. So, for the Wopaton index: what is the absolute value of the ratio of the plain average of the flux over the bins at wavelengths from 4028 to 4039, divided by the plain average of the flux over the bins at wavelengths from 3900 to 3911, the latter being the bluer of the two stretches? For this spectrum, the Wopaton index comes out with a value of 0.91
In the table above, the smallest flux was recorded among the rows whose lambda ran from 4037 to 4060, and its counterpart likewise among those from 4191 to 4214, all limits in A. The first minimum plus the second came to 37.9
